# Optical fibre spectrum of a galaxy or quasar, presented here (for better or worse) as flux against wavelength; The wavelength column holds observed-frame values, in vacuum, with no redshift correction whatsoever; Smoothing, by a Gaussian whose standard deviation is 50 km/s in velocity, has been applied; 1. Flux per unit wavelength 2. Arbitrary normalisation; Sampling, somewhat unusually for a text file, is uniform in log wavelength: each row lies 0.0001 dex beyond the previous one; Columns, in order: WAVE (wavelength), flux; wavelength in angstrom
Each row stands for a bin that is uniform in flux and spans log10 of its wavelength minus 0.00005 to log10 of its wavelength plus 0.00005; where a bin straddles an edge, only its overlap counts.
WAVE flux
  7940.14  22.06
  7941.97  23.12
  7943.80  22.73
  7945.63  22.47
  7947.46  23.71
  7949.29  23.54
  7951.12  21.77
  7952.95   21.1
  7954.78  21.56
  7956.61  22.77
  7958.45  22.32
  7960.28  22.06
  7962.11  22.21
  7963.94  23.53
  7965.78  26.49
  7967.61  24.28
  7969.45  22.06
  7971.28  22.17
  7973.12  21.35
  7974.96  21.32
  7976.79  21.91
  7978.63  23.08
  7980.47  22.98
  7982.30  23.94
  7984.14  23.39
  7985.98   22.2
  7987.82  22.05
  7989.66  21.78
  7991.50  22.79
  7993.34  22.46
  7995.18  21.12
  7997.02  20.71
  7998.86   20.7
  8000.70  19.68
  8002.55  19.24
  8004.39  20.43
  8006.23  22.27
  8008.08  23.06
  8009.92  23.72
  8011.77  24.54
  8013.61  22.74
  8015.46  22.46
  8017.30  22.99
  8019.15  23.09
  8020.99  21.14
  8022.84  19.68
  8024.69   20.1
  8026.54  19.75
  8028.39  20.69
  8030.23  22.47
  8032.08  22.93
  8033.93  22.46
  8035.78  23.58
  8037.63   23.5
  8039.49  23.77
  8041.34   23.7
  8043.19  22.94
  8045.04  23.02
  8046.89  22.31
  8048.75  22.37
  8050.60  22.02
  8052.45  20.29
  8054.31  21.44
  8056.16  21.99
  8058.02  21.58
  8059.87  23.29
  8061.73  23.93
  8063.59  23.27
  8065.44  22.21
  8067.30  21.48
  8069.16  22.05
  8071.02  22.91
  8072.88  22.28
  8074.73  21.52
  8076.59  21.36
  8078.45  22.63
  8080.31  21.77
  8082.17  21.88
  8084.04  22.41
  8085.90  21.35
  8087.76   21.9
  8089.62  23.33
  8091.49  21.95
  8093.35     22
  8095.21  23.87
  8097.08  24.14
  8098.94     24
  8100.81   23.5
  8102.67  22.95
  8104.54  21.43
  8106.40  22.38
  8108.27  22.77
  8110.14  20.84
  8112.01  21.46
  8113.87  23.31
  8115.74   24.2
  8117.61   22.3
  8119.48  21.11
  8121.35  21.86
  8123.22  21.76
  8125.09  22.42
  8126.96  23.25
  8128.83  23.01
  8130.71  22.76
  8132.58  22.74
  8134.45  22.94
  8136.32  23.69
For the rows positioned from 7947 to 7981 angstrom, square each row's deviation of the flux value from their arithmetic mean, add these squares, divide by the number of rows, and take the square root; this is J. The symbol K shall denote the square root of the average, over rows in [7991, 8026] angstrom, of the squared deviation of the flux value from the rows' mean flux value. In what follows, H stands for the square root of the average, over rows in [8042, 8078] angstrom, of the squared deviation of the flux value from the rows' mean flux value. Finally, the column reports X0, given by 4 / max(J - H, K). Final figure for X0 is 2.7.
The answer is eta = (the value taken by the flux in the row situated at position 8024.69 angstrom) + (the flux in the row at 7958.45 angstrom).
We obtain 42.4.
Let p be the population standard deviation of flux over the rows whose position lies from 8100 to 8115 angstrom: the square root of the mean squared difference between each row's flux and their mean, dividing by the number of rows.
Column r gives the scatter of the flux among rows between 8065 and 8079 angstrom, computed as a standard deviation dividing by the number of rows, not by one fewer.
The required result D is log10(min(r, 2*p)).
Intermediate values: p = 0.91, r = 0.5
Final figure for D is -0.28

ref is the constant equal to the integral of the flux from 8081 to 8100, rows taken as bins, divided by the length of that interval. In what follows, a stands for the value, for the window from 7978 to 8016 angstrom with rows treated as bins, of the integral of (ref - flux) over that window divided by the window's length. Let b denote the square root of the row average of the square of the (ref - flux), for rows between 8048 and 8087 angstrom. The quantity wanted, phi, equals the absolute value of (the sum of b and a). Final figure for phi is 1.5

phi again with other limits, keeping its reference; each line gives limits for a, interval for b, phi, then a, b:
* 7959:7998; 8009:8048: 1.5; 0.1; 1.37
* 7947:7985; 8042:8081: 0.9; -0.1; 0.93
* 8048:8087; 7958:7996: 1.8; 0.6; 1.19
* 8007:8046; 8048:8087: 1.2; 0.2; 0.98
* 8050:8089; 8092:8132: 1.6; 0.6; 0.98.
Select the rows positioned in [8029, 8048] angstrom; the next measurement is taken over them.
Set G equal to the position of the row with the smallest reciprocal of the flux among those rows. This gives 8039.49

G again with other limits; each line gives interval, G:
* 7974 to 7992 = 7982.30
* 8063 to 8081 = 8063.59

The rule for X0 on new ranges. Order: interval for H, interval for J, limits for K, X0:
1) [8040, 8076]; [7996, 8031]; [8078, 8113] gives 4.2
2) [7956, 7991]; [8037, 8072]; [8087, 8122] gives 3.9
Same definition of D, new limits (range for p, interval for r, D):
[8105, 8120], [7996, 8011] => 0.18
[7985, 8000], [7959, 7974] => 0.17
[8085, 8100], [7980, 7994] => -0.17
